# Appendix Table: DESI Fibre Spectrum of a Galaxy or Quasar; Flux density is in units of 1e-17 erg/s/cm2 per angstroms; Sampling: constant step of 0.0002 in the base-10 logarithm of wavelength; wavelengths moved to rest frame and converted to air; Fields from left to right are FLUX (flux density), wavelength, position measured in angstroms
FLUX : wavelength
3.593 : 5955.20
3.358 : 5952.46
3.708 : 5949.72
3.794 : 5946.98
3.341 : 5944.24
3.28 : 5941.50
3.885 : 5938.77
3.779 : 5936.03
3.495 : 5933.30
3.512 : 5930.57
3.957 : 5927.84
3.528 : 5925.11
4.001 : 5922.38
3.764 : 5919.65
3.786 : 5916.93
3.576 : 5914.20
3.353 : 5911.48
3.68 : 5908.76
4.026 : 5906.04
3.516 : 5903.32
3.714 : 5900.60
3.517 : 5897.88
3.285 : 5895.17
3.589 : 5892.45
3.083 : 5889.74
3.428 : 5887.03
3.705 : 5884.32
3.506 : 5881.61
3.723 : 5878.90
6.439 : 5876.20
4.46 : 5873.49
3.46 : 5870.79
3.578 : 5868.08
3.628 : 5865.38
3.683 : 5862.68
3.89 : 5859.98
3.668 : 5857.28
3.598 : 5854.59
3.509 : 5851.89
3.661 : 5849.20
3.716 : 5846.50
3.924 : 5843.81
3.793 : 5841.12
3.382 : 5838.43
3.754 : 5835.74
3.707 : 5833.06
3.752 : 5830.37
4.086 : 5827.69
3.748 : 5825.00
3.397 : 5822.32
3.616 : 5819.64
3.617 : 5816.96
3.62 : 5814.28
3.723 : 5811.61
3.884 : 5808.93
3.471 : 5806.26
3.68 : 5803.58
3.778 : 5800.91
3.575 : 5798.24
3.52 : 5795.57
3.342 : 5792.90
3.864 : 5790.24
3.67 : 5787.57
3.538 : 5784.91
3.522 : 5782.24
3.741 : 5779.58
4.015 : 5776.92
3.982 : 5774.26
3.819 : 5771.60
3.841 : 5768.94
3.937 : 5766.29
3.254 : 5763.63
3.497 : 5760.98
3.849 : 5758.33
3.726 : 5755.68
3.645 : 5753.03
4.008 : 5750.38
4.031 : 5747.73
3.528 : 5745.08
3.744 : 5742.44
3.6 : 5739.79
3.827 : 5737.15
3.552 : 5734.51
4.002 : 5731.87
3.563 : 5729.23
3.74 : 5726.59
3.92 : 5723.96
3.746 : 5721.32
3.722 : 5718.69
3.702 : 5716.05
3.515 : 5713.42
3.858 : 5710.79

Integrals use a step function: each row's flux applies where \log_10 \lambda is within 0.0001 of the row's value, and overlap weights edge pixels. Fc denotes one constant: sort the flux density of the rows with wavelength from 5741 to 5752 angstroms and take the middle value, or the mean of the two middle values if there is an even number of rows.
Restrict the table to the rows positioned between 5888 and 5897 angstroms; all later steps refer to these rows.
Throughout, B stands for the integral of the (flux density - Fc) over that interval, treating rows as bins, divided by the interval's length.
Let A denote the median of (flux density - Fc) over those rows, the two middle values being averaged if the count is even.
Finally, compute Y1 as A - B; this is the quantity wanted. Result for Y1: -0.05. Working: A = -0.59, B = -0.54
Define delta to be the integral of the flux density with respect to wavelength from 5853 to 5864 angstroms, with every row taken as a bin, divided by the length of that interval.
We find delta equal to 3.71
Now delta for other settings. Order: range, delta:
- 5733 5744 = 3.68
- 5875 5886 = 4.29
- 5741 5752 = 3.82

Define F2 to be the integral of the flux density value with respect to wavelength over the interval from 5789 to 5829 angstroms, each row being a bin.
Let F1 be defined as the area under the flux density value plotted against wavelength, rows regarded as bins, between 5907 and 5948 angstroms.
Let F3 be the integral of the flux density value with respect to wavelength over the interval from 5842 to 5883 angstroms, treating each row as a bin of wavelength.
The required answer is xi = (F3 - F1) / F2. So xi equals 0.068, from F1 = 150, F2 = 146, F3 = 160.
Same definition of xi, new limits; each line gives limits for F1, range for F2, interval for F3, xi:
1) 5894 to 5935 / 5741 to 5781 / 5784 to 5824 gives -0.032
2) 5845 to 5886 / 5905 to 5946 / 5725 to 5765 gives -0.072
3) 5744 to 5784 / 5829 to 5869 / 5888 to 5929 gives -0.012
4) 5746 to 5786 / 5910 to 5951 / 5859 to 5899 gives 0.011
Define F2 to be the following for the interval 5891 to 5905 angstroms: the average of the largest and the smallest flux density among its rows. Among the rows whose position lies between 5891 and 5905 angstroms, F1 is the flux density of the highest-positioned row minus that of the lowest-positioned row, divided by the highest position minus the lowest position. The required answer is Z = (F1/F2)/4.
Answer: -0.0005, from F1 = -0.007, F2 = 3.50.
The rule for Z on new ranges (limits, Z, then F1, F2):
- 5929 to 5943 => -0.0015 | -0.021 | 3.58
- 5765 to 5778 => 0.0005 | 0.007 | 3.92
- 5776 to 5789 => -0.0021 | -0.032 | 3.77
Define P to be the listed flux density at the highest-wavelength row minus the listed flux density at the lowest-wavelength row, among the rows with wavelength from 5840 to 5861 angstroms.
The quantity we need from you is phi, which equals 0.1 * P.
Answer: 0.010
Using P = 0.10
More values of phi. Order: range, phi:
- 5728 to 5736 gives -0.001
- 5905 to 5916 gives -0.045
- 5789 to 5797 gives -0.034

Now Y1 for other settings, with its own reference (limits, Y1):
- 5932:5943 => 0.03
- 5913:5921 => 0.05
